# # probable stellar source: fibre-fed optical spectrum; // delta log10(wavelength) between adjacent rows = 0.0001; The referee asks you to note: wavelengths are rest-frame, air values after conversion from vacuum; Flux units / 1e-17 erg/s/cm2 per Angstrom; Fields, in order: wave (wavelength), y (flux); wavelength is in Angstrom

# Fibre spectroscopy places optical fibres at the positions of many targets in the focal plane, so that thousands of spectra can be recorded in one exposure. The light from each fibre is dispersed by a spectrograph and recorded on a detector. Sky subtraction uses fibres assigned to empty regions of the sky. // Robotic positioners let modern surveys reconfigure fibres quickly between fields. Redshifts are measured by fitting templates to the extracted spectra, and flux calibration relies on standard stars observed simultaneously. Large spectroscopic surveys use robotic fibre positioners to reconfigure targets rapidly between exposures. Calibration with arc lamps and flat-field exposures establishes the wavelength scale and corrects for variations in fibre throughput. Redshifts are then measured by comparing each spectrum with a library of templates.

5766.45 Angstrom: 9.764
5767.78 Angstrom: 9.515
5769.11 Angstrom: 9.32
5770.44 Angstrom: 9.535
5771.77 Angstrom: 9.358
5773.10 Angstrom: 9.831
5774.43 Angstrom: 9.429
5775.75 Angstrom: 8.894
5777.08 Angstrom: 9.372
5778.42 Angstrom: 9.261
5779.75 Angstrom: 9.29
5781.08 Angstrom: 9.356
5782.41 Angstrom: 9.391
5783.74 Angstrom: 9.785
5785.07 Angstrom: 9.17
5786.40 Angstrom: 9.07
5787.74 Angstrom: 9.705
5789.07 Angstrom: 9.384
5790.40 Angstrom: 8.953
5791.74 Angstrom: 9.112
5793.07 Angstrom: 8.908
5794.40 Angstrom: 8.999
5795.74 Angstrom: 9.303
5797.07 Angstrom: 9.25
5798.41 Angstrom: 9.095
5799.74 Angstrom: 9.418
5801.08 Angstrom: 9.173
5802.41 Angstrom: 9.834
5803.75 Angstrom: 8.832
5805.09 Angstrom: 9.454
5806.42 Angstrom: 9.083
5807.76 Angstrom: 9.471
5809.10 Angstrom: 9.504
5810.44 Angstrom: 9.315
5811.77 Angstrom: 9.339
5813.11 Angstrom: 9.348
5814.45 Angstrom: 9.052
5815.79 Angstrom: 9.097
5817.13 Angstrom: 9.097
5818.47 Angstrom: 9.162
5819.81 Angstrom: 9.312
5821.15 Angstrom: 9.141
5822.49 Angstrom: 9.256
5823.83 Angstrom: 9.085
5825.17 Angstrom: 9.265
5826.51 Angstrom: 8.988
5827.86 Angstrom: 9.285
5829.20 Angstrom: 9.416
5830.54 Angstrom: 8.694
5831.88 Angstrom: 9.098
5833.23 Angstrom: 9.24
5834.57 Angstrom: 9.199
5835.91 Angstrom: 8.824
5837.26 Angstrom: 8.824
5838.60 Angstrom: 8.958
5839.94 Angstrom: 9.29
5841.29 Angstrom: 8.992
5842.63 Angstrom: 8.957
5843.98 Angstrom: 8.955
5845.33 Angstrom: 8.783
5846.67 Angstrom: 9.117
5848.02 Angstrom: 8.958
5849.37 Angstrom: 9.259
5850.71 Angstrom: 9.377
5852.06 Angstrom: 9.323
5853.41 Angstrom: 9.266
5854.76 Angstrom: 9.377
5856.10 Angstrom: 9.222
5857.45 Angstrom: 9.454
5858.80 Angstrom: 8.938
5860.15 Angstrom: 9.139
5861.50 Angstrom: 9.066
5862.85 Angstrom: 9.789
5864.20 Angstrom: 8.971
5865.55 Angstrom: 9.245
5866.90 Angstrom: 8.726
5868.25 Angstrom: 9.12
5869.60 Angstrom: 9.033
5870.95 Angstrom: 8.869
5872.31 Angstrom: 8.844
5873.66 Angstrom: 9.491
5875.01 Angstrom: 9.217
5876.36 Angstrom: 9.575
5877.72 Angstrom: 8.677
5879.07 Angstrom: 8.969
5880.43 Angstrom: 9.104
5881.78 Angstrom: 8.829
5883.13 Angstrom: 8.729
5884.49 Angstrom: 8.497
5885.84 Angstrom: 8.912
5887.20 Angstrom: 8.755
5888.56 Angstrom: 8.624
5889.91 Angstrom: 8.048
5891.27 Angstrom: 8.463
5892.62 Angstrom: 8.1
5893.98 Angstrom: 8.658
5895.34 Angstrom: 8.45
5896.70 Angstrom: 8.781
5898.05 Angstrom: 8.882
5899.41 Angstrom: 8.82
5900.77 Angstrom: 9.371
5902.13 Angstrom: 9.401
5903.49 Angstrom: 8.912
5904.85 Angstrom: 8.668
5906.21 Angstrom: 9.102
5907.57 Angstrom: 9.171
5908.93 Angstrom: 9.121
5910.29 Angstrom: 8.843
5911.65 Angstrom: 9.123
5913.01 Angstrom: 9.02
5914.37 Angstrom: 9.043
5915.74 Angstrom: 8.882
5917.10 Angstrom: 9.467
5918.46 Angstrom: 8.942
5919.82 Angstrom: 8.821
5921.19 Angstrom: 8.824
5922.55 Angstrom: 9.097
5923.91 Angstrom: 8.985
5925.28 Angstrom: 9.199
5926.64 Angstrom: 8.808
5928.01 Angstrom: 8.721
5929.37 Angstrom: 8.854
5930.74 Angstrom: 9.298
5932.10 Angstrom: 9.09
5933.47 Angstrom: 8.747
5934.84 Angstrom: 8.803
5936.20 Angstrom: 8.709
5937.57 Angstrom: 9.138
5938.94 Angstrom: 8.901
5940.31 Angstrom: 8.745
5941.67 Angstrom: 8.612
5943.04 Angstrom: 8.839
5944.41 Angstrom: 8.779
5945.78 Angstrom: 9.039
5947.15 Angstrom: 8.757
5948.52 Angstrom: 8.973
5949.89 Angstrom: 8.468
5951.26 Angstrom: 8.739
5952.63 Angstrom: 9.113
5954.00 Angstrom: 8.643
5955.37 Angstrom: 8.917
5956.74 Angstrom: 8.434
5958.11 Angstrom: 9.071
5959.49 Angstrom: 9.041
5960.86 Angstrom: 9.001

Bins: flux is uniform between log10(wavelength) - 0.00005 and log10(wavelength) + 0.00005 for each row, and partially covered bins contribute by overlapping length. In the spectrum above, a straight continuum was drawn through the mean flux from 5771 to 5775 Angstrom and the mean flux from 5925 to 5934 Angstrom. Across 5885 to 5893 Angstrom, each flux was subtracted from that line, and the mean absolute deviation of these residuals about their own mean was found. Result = 0.27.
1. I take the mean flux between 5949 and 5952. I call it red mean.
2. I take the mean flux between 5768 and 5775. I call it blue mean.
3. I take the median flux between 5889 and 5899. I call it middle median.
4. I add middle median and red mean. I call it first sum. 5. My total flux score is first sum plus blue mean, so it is 26.6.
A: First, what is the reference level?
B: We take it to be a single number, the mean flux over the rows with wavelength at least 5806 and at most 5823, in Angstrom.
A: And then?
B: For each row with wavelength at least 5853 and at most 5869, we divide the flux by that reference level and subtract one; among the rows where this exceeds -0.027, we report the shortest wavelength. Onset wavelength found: 5853.41 Angstrom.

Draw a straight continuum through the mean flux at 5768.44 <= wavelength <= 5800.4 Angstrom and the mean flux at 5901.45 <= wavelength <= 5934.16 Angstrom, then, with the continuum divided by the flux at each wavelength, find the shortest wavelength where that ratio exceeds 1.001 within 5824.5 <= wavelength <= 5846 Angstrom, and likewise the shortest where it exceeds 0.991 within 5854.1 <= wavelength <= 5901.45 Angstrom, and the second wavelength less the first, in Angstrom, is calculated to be 29.6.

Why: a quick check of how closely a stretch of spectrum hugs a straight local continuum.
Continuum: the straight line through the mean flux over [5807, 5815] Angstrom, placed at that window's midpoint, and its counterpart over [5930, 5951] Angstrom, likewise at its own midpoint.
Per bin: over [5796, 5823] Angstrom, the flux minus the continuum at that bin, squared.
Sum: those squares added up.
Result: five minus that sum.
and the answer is 4.0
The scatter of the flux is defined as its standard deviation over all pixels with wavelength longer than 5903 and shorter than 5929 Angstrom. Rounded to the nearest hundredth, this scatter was 0.19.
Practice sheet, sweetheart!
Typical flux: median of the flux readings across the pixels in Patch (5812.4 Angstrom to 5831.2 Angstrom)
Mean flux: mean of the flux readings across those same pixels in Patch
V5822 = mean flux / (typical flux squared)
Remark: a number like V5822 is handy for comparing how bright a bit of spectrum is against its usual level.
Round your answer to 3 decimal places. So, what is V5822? 0.109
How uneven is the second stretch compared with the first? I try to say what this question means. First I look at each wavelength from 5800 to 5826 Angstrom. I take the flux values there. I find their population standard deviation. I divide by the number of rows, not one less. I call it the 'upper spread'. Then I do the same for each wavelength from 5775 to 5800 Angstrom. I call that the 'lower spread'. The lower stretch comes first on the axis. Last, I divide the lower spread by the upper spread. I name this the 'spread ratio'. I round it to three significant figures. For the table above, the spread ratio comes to 1.11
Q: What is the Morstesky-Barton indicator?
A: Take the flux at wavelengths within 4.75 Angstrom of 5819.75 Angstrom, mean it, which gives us 9.16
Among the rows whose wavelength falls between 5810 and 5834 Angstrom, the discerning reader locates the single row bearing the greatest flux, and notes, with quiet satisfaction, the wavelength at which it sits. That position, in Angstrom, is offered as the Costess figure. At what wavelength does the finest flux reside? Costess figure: 5829.20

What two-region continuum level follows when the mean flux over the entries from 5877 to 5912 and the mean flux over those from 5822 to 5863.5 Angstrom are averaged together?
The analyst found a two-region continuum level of 8.97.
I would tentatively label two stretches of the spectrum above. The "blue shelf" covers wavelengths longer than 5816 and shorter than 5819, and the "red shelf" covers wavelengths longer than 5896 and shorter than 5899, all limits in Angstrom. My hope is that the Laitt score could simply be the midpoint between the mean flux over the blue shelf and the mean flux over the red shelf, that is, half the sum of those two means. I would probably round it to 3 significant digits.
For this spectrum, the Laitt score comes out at 8.98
